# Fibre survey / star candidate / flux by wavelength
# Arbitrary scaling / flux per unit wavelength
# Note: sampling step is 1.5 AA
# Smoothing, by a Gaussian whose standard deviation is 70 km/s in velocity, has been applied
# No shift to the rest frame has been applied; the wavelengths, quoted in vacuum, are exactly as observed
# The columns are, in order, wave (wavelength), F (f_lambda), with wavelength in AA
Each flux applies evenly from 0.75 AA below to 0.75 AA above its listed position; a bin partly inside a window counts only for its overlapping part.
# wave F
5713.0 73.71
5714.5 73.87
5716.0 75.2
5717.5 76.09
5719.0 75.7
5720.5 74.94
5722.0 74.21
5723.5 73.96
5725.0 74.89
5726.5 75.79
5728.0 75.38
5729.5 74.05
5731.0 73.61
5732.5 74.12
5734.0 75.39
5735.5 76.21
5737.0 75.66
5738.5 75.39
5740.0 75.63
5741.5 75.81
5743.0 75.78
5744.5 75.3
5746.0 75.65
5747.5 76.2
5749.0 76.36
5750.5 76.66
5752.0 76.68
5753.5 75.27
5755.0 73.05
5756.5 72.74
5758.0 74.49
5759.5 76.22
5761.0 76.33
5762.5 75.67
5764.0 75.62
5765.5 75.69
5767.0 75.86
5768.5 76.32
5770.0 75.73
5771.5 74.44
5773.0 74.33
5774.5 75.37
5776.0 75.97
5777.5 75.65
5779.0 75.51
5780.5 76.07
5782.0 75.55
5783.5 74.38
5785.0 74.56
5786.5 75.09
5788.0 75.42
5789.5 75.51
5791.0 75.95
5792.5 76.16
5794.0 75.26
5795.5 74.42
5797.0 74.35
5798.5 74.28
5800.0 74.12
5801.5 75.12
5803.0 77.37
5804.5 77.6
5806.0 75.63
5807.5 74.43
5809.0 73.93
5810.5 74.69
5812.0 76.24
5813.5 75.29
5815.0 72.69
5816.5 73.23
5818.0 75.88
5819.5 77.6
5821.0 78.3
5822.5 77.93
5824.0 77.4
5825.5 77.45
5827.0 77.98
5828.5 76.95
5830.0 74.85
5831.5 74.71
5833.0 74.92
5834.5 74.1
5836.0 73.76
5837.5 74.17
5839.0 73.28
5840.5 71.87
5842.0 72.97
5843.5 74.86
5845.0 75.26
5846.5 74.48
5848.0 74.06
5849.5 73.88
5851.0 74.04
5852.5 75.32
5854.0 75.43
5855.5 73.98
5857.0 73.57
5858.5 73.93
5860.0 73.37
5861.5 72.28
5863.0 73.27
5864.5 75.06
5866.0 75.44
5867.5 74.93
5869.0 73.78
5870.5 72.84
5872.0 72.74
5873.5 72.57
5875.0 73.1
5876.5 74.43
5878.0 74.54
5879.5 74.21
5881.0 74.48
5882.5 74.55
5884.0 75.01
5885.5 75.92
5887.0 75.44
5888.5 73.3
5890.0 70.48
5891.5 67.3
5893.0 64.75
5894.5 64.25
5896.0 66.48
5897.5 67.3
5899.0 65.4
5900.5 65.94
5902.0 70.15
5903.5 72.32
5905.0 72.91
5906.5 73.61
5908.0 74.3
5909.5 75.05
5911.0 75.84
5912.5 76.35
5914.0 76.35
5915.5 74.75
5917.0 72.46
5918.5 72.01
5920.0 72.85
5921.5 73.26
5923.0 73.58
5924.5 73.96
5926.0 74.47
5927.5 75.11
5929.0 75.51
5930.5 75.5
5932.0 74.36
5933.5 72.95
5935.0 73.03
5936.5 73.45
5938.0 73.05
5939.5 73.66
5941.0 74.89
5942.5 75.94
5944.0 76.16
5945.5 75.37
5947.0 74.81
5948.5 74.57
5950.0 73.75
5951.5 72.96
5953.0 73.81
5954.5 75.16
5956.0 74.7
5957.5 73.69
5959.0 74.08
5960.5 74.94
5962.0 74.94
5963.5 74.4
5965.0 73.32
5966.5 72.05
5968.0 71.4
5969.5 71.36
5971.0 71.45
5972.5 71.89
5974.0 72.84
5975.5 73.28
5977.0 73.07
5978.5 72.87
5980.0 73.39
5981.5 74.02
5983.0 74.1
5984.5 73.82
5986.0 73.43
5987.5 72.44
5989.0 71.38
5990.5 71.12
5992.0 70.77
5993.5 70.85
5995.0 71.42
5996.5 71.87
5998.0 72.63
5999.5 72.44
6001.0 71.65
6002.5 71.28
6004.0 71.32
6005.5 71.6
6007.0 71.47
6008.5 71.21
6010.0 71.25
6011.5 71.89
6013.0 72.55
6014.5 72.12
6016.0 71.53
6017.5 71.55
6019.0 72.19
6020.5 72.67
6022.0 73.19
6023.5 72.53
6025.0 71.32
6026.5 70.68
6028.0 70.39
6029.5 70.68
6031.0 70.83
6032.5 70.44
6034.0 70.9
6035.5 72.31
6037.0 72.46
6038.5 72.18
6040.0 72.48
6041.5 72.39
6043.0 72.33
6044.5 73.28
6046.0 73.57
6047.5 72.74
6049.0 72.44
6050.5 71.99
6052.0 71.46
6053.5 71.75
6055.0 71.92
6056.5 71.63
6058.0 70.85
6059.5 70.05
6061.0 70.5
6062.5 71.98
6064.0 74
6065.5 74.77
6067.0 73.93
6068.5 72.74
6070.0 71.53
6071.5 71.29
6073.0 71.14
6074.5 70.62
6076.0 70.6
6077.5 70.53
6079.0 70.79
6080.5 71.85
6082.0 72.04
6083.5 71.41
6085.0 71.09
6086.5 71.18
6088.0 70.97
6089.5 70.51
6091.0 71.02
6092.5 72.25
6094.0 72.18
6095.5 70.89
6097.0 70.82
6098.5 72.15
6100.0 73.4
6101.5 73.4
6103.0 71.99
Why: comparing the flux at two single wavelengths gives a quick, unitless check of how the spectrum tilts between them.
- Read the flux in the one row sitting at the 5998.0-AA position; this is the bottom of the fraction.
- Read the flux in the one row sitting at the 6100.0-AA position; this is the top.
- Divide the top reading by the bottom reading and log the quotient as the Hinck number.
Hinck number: 1.01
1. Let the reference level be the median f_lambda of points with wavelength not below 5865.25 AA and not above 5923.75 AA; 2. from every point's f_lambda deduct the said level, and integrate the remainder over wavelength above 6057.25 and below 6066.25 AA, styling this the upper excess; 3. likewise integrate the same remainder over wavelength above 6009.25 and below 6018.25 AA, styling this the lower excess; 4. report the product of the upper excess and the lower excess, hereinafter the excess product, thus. 153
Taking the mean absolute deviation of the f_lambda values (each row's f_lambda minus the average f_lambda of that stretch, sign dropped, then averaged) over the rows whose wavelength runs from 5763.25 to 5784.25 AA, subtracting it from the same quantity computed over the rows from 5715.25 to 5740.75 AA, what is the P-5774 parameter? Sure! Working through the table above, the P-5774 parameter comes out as 0.2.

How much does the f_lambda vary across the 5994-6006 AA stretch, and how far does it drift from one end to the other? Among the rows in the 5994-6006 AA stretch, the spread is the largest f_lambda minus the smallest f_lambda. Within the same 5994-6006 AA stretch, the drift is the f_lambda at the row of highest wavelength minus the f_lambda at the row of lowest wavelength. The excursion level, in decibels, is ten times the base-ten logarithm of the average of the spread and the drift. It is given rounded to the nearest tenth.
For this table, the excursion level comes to -1.2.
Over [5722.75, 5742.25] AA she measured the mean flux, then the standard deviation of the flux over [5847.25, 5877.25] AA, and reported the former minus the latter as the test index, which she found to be 74.1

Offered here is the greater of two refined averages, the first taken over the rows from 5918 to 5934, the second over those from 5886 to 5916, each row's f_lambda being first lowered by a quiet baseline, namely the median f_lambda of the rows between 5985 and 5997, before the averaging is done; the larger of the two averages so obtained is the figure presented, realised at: 2.6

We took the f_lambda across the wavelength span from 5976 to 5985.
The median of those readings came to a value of 73.6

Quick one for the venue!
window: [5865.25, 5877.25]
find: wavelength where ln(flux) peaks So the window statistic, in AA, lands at 5866.0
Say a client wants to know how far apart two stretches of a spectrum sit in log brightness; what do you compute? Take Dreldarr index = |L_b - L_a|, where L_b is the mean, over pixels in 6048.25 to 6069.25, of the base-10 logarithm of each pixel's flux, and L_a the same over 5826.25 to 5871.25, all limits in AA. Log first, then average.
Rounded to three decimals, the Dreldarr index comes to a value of 0.013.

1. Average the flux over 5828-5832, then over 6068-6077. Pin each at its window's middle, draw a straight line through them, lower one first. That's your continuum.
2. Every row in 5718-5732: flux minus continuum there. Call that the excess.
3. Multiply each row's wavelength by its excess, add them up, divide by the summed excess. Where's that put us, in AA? 5725.3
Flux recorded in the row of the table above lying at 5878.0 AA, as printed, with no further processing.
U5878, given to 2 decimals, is 74.54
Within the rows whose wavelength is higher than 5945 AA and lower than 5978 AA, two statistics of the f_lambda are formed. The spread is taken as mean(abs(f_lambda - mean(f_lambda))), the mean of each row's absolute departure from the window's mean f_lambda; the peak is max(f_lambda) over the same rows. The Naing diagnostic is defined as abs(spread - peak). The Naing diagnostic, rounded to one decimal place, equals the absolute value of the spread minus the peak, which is 74.3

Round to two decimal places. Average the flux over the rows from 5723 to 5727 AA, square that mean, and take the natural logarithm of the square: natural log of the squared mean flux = 8.63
